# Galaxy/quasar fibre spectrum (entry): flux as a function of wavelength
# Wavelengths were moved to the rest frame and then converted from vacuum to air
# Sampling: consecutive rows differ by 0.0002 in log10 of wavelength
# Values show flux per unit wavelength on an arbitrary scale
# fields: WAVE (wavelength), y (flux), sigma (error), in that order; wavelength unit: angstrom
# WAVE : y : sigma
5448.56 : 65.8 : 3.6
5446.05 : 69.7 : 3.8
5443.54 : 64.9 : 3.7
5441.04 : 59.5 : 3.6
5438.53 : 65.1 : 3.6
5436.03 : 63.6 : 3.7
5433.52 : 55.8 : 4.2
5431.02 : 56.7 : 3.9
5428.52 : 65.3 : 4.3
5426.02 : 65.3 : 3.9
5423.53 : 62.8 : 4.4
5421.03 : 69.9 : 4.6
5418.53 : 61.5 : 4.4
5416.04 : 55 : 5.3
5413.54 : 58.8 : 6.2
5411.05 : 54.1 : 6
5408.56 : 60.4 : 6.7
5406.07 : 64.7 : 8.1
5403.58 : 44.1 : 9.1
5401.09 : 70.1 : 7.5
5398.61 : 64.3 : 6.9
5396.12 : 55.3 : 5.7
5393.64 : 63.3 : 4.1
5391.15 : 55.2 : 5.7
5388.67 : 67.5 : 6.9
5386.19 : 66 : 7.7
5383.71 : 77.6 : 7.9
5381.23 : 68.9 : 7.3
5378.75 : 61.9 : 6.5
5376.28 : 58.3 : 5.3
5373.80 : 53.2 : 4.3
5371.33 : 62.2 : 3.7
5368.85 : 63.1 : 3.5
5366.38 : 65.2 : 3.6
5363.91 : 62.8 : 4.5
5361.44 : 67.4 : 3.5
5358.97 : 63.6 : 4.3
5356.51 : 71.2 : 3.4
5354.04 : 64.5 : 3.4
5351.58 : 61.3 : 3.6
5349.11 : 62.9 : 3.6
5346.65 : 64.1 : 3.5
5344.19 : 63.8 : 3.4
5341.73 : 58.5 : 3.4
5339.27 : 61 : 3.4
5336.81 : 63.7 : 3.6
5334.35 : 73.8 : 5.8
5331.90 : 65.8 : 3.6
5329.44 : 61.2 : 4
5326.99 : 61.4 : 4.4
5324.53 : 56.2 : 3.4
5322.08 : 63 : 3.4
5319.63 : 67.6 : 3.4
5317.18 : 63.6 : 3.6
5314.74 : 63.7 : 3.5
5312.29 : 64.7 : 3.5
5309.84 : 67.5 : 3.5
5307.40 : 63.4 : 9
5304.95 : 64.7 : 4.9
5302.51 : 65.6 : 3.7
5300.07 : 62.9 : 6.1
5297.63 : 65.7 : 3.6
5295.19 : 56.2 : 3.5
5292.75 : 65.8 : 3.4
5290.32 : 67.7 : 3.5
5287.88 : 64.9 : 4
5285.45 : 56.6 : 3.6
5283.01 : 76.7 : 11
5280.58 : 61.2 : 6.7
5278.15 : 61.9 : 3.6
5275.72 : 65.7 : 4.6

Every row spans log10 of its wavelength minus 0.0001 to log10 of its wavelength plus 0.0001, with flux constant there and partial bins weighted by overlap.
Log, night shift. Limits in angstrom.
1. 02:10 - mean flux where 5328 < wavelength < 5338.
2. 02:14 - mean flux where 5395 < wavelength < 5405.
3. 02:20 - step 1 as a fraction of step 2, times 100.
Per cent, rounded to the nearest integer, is 113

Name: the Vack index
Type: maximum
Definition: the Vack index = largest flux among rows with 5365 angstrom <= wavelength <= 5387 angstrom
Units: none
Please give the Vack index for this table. 77.6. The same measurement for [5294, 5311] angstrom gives 67.5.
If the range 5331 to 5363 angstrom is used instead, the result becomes 73.8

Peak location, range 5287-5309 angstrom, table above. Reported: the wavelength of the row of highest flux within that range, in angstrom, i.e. 5290.32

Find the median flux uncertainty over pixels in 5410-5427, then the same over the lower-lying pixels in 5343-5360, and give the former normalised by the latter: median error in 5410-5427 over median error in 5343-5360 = 1.3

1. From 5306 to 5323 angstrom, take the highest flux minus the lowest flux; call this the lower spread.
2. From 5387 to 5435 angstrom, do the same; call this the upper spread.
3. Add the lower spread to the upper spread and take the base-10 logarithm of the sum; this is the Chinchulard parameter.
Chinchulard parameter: 1.49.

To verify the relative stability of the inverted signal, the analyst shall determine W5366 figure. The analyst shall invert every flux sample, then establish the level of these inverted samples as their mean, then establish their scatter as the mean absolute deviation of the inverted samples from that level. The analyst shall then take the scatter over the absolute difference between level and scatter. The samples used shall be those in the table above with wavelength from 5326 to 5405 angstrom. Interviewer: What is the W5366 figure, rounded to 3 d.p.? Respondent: 0.075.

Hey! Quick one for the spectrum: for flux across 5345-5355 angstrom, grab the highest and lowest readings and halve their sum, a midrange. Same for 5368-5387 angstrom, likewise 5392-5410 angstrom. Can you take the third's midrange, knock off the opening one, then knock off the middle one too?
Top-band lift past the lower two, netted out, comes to -71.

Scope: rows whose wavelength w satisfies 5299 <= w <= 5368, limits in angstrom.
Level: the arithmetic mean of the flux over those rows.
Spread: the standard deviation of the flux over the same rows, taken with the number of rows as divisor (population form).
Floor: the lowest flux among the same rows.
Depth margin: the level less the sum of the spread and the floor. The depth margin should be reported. 4.5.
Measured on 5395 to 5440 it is 10.4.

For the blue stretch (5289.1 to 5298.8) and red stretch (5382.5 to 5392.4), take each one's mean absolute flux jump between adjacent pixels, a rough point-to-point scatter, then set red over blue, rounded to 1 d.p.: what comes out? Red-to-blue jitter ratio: 1.2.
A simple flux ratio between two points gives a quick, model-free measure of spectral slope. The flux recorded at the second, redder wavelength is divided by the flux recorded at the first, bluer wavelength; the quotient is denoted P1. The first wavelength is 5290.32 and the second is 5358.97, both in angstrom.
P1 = 0.94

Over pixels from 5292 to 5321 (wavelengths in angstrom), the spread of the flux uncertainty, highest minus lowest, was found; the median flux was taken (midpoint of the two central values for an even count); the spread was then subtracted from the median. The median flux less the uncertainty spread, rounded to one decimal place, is 59.1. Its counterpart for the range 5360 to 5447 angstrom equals 57.5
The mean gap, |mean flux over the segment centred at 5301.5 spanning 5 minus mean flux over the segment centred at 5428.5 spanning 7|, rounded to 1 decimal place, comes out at 1.8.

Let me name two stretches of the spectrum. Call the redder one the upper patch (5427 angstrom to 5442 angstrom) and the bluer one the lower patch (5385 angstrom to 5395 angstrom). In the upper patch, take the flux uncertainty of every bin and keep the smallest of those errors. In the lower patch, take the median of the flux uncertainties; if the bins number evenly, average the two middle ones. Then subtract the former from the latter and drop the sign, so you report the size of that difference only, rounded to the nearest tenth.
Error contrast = 2.7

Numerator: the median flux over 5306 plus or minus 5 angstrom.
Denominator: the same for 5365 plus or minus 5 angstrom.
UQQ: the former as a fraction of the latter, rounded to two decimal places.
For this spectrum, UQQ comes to 1.02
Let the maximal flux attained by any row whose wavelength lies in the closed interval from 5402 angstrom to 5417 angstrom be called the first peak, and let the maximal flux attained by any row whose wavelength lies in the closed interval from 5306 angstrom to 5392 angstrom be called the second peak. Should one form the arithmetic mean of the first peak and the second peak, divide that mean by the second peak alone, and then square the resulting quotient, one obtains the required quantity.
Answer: 0.84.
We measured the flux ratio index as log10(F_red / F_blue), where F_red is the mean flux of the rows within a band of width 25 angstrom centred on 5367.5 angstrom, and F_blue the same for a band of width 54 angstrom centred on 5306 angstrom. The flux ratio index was -0.007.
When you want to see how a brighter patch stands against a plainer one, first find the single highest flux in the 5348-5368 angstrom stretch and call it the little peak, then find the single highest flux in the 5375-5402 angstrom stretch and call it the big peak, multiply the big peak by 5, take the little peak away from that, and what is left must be 317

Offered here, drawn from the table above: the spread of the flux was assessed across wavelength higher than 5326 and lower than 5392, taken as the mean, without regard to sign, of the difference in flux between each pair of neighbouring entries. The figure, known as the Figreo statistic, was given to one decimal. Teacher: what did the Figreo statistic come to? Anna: 4.9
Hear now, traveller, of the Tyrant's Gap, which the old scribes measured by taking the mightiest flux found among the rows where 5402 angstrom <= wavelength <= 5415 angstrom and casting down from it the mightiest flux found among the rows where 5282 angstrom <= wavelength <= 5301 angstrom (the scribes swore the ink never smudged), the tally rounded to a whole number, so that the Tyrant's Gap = -12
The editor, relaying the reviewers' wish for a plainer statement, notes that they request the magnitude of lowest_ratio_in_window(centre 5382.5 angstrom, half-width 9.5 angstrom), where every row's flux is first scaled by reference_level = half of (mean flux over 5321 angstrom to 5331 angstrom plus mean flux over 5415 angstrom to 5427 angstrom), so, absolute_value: 0.86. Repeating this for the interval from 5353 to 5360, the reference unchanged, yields 1.03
